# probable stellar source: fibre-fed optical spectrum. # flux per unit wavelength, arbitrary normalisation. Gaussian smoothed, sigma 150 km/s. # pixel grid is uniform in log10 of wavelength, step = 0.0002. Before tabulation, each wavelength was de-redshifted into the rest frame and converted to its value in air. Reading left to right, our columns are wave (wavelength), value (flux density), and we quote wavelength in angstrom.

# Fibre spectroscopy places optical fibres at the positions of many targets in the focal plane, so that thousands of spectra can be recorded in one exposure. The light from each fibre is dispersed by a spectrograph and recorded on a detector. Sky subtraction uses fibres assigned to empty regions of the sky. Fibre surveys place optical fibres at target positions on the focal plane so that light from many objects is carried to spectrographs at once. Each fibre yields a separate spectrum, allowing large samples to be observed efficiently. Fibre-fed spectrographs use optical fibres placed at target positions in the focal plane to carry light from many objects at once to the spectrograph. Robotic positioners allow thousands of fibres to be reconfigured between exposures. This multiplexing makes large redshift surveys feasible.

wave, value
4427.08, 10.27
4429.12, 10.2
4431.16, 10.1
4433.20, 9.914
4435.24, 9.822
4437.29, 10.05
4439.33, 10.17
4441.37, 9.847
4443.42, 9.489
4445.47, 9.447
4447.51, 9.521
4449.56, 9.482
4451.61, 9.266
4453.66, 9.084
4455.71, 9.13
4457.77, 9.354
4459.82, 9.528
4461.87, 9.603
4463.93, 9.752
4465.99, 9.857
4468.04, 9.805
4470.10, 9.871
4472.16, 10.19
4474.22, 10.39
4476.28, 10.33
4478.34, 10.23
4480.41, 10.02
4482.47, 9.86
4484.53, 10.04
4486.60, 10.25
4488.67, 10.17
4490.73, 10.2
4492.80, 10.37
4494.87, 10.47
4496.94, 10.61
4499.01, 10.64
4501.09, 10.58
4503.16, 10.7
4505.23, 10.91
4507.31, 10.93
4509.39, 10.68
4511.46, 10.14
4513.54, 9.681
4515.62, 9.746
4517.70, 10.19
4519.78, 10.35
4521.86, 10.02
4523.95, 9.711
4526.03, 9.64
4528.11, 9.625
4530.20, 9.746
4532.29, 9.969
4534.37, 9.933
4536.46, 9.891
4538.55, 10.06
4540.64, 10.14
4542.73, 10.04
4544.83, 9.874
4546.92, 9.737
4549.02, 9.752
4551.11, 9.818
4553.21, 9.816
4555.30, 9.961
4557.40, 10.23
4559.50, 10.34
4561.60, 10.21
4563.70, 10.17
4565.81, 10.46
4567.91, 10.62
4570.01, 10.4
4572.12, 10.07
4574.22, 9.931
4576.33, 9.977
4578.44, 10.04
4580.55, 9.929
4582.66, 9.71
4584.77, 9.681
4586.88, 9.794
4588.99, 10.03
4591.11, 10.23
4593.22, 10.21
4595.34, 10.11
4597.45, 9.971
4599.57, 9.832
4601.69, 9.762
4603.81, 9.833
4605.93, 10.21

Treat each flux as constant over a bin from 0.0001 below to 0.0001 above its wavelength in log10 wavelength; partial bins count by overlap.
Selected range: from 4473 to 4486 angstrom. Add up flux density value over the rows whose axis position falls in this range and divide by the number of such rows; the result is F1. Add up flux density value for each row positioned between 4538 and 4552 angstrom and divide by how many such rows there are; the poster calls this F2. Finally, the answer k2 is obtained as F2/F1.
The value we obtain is 0.98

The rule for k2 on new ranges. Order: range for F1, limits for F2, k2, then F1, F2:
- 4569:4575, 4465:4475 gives 0.99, 10.1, 10.0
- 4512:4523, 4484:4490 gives 1.02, 10.0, 10.2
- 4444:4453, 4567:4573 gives 1.10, 9.4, 10.4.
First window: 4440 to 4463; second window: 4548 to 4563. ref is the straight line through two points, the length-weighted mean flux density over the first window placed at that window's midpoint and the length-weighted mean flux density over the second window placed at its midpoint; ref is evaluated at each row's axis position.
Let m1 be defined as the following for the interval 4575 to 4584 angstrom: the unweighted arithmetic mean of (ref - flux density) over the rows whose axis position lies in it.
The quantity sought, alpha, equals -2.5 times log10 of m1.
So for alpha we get 1.5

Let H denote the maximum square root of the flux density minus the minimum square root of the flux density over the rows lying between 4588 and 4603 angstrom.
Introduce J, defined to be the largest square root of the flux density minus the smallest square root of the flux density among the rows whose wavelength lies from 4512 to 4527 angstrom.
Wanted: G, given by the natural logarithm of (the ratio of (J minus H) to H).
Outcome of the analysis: -0.7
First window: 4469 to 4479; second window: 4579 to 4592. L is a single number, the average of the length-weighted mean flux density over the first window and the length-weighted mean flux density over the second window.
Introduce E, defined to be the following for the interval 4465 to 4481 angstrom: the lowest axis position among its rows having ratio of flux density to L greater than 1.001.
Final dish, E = 4472.16 angstrom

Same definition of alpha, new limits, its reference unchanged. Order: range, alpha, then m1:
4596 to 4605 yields 0.9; 0.43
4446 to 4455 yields 2.5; 0.10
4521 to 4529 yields 2.4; 0.11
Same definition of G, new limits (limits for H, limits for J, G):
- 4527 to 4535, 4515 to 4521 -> -0.3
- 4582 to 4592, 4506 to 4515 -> 0.2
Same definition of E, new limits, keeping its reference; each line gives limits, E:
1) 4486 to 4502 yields 4486.60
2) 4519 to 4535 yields 4519.78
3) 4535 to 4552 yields 4538.55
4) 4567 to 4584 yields 4567.91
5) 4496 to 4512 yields 4496.94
